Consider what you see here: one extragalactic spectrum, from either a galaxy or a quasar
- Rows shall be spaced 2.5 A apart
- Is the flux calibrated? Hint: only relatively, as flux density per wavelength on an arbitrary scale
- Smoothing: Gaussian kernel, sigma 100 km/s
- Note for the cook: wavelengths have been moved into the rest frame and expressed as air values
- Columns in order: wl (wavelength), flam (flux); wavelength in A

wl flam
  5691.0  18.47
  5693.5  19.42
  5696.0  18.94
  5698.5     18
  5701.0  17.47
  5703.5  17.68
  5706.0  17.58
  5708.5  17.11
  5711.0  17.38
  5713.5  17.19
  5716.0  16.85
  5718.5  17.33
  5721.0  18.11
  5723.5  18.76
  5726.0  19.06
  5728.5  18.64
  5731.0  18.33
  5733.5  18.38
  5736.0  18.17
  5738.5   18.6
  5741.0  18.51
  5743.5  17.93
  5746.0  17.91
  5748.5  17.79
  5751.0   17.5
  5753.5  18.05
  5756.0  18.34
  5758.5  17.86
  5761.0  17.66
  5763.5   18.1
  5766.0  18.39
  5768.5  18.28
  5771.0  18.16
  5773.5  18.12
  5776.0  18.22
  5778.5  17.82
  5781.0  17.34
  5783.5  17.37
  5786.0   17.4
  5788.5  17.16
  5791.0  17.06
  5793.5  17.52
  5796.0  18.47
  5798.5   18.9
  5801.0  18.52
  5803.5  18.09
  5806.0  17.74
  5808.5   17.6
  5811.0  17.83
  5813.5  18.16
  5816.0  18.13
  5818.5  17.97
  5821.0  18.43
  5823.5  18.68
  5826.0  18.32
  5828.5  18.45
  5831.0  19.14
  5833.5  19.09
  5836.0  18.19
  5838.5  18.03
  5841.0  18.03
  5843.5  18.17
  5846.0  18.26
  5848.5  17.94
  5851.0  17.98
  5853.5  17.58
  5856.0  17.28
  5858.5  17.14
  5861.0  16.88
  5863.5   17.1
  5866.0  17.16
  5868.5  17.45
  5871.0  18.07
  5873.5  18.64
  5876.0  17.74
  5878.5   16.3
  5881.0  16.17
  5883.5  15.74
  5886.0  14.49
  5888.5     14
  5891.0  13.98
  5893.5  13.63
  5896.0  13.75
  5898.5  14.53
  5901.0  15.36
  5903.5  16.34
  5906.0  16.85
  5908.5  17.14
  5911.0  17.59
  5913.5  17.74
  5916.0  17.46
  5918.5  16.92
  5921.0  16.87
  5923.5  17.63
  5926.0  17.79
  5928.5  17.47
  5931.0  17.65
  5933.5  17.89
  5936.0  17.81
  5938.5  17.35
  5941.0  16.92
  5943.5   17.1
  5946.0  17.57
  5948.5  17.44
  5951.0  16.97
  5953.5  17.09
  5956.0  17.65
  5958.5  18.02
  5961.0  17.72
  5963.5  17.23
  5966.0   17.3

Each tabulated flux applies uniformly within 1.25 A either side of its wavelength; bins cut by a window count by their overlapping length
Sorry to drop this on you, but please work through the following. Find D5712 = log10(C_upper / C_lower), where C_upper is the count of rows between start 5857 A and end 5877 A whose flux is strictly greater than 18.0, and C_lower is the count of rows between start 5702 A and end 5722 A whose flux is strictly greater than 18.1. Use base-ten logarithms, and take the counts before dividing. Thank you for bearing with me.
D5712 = 0.3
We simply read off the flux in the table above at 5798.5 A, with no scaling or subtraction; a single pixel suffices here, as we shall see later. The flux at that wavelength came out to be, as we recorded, 18.9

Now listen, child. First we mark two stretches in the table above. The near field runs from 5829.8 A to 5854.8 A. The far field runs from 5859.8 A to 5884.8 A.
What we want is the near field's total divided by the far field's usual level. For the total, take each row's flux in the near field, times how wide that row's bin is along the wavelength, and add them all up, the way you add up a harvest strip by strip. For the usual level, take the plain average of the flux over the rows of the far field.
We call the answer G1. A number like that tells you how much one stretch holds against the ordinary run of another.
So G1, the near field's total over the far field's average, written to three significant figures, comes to 26.6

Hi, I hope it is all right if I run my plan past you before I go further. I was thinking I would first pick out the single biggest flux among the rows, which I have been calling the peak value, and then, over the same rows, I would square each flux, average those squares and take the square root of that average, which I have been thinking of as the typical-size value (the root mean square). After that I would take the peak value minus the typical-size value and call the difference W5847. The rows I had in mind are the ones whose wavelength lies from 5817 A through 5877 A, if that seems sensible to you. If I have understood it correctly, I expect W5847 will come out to 1.14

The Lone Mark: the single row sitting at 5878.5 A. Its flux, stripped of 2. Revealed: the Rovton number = 14.3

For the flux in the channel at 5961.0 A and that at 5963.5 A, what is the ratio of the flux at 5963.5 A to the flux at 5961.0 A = 0.97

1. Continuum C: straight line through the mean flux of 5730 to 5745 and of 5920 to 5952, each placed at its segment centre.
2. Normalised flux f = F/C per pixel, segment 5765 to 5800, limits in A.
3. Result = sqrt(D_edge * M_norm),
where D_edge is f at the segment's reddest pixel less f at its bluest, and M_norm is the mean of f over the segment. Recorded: 0.190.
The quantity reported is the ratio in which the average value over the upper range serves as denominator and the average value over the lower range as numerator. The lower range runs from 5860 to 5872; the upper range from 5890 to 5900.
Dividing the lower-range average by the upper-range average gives 1.24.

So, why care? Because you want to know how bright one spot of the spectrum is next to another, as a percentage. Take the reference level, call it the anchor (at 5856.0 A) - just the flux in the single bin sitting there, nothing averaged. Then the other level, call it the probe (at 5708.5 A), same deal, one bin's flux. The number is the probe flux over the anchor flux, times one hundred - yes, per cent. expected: 99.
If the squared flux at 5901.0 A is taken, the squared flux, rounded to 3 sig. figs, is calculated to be 236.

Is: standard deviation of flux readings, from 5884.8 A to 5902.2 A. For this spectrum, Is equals 0.6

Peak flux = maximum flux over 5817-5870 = 19.14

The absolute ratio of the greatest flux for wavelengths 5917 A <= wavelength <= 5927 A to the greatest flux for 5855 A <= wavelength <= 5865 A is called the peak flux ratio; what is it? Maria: 1.03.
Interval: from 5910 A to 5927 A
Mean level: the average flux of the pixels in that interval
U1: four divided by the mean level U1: 0.230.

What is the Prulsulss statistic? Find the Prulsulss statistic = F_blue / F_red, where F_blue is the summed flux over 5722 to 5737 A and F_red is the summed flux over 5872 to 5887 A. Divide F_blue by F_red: 1.124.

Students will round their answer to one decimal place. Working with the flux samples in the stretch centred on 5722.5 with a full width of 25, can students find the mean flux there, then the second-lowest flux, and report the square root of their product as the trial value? 17.6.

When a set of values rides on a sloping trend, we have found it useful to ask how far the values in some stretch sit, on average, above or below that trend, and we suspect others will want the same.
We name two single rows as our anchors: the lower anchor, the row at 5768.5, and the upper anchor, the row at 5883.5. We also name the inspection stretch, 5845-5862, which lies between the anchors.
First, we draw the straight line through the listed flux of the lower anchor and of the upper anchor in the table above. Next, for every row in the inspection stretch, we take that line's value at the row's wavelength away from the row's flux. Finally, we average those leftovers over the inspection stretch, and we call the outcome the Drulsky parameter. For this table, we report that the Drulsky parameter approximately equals 1.18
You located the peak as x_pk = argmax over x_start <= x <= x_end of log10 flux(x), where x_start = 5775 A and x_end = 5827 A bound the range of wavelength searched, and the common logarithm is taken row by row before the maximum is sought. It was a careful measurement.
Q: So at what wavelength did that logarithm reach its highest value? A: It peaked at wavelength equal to 5798.5 A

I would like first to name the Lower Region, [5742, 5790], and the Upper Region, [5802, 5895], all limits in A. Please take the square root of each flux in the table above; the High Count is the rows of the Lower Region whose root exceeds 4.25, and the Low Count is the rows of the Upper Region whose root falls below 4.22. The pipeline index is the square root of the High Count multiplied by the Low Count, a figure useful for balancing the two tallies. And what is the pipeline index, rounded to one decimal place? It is 10.9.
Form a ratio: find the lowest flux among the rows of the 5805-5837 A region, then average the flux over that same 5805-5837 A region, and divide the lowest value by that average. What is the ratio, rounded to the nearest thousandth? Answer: 0.962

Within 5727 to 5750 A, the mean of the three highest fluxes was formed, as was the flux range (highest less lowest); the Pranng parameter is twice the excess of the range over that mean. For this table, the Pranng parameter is -35.5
